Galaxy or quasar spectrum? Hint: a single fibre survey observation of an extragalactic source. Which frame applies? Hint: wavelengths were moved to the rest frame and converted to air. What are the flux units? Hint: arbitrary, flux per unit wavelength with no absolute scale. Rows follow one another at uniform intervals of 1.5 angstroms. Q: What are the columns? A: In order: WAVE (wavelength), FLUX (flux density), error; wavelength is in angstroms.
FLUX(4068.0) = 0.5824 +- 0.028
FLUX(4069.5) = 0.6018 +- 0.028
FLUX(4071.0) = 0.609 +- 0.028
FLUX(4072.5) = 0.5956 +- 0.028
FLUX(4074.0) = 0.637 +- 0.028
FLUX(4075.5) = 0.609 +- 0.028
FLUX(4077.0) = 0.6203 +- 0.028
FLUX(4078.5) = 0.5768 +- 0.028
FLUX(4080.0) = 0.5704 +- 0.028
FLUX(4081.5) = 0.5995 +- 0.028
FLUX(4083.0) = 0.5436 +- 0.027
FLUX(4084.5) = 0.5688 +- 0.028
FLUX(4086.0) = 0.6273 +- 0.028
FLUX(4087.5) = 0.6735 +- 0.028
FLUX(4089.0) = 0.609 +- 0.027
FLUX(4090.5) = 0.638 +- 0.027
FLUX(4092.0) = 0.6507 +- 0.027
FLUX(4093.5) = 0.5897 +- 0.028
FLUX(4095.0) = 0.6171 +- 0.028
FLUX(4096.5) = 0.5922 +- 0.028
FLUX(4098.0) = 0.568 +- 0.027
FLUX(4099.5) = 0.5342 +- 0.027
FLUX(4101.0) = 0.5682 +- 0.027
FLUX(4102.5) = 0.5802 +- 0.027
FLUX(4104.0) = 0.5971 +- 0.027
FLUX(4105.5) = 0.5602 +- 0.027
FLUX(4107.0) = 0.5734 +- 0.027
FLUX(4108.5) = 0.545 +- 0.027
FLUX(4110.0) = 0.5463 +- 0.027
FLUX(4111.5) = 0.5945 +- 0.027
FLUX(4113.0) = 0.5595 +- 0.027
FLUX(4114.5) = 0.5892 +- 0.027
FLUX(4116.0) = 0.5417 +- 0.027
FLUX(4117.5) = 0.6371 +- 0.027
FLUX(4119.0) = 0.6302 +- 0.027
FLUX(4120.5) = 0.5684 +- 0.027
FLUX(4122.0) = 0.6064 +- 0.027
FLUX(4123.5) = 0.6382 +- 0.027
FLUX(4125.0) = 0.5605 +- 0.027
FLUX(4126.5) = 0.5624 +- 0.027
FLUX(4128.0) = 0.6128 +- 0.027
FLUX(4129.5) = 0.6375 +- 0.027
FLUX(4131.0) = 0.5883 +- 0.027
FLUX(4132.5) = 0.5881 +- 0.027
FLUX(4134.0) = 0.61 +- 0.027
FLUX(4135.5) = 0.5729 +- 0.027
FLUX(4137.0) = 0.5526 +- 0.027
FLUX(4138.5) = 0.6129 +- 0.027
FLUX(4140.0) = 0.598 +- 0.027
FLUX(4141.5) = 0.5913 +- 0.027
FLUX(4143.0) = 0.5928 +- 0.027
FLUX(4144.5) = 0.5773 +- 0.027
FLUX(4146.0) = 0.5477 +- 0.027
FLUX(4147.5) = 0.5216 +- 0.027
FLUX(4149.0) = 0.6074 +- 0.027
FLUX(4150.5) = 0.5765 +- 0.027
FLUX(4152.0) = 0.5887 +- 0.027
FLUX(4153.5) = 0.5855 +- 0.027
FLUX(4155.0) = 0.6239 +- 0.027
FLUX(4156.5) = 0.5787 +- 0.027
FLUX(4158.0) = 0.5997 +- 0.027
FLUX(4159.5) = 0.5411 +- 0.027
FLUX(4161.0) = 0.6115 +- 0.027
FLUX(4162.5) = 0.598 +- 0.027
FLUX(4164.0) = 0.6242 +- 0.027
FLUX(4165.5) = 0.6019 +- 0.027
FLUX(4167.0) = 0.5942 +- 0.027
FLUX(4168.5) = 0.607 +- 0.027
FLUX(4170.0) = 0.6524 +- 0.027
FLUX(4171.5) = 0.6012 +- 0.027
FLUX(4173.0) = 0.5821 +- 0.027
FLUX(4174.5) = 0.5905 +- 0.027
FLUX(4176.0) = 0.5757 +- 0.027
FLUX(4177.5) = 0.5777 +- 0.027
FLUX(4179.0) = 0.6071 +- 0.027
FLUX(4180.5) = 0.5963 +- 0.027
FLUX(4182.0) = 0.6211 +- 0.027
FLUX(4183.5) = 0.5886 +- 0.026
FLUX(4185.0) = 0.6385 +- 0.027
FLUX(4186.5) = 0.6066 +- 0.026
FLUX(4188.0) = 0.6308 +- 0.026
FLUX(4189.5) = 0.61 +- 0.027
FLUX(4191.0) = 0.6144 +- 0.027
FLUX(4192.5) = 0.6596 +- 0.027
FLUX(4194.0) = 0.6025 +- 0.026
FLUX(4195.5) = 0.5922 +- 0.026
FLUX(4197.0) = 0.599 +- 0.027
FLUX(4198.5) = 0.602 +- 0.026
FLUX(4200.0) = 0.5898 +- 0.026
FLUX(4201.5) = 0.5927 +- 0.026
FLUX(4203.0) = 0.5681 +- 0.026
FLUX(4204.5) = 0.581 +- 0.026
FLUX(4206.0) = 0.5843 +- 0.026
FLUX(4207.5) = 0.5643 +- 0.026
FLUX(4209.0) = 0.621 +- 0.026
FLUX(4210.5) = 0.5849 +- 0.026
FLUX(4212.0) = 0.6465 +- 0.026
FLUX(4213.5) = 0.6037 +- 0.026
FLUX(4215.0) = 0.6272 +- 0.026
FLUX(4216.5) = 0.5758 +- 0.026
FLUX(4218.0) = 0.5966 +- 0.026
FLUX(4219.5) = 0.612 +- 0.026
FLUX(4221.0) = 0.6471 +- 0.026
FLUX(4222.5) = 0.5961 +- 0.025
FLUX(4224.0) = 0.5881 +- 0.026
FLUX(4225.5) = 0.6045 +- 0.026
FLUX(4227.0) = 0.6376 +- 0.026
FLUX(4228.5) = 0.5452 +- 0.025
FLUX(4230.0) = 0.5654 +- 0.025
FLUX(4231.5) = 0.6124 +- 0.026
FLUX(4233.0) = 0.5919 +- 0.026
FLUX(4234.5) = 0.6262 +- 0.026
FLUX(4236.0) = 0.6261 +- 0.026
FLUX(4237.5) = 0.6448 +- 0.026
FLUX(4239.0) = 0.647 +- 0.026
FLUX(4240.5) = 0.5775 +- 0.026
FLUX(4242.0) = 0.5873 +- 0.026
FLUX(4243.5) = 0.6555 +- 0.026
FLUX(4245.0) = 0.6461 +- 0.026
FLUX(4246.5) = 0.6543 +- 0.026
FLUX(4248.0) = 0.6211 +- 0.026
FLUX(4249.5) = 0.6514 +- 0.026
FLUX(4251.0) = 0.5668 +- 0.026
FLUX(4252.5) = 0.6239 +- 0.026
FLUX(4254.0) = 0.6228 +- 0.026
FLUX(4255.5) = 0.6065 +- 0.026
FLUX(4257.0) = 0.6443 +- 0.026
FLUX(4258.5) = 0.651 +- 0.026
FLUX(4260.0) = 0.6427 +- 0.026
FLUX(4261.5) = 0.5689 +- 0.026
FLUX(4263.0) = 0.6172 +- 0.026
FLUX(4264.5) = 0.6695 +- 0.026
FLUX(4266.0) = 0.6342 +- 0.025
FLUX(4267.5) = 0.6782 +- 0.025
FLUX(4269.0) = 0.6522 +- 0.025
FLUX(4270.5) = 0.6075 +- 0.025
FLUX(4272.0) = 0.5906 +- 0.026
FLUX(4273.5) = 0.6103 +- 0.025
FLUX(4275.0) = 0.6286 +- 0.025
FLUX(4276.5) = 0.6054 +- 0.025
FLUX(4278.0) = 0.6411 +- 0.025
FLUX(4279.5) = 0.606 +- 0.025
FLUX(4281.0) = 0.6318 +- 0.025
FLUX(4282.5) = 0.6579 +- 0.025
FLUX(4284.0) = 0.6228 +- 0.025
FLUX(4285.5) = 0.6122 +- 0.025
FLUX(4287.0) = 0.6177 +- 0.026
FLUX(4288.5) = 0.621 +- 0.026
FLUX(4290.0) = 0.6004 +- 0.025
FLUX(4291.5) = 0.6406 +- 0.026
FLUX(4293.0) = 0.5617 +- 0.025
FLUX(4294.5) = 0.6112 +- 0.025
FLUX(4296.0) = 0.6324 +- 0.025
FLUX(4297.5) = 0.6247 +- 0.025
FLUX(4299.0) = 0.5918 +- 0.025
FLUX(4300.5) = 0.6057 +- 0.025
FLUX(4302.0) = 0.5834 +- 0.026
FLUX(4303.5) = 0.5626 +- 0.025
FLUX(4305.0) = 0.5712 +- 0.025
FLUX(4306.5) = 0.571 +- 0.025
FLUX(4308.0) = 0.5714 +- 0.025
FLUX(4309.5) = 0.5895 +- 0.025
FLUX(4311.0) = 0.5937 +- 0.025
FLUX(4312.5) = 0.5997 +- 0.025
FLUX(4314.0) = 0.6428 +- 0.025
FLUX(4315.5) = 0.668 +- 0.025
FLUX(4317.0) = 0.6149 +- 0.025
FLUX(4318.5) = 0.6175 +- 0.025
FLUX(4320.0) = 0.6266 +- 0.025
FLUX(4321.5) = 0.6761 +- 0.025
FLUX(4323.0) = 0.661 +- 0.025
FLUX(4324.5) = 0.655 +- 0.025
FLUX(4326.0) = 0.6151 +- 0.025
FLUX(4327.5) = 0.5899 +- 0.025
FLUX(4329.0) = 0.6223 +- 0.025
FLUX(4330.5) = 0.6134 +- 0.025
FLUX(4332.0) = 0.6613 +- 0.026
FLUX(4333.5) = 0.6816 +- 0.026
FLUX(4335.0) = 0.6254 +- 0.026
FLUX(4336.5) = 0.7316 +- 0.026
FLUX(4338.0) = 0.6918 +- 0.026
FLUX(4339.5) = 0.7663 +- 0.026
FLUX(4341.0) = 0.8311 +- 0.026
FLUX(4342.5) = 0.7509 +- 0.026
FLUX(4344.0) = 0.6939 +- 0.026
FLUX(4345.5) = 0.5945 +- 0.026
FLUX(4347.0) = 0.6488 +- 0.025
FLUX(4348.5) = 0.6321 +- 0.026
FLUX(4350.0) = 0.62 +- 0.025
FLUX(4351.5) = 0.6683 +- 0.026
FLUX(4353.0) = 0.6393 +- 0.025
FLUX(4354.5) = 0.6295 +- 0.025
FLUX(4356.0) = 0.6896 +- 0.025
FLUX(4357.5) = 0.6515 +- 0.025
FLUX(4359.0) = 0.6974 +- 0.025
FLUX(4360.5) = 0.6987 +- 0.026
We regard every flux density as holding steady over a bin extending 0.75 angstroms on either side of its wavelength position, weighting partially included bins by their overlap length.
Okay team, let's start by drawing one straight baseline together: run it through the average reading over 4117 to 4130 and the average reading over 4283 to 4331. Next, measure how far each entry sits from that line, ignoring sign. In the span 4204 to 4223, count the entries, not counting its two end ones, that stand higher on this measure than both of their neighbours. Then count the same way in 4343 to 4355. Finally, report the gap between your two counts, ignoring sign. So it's 2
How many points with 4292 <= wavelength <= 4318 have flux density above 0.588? 11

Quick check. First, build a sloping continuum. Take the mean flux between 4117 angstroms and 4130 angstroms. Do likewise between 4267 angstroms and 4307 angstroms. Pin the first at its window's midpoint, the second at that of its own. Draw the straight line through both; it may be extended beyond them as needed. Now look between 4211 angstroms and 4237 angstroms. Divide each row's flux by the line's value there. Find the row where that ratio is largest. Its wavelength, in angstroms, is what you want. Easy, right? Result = 4221.0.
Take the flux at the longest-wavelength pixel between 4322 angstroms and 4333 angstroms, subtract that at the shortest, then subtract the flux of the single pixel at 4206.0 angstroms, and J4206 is -0.58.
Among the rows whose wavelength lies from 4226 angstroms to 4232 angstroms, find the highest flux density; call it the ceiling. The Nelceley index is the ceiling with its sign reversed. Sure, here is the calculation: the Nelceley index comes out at -0.638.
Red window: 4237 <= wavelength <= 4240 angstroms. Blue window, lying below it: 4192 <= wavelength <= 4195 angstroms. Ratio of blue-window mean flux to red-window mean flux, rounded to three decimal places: 0.977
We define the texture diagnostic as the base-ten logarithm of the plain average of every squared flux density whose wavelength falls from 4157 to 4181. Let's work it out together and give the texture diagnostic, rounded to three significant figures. -0.447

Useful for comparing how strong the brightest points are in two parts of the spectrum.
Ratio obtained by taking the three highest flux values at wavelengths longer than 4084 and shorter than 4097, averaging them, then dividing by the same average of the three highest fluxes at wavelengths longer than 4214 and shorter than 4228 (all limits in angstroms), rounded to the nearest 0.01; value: 1.03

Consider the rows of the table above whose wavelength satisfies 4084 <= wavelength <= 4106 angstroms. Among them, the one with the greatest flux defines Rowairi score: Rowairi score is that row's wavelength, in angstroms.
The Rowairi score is 4087.5 angstroms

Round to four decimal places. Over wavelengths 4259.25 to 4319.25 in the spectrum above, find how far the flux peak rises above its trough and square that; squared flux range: 0.0136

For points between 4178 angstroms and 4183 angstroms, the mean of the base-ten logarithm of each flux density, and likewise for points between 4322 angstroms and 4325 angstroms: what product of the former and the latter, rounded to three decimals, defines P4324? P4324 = 0.039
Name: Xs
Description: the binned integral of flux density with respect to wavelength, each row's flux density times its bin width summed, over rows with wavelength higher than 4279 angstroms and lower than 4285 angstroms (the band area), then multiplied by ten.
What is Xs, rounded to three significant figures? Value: 37.8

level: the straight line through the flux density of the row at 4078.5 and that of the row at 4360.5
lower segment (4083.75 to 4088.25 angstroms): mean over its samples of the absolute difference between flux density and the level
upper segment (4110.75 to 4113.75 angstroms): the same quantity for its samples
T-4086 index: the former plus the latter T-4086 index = 0.07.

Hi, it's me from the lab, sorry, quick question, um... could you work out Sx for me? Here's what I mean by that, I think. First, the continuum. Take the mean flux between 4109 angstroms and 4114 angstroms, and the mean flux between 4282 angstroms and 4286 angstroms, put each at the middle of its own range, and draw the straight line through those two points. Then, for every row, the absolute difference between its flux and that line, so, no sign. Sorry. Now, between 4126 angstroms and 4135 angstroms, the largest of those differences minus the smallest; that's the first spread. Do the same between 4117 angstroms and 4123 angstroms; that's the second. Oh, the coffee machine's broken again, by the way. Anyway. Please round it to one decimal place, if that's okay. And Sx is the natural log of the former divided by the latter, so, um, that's -0.2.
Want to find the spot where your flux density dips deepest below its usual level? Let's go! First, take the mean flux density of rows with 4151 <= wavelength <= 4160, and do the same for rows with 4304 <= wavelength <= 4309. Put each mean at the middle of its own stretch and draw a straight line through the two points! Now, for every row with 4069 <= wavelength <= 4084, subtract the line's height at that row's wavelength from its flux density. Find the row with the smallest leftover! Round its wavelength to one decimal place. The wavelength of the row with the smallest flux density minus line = 4083.0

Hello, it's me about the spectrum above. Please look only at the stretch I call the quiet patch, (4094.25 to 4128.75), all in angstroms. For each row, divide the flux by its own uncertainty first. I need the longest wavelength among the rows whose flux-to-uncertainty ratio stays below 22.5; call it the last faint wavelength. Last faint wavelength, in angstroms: 4126.5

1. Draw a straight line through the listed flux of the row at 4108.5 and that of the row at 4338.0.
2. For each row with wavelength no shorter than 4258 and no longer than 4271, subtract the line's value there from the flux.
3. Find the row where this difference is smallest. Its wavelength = 4261.5 angstroms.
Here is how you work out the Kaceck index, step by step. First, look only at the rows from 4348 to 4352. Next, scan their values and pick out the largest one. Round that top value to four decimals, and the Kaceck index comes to 0.6683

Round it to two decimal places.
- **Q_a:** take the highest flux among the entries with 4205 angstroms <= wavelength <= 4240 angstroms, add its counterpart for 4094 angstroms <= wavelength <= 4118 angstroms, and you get 1.28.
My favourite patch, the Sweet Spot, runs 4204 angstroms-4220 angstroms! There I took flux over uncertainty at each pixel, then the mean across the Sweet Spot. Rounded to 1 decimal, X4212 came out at 23.1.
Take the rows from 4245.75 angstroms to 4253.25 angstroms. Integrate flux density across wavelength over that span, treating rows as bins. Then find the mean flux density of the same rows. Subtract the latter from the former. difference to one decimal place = 4.1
